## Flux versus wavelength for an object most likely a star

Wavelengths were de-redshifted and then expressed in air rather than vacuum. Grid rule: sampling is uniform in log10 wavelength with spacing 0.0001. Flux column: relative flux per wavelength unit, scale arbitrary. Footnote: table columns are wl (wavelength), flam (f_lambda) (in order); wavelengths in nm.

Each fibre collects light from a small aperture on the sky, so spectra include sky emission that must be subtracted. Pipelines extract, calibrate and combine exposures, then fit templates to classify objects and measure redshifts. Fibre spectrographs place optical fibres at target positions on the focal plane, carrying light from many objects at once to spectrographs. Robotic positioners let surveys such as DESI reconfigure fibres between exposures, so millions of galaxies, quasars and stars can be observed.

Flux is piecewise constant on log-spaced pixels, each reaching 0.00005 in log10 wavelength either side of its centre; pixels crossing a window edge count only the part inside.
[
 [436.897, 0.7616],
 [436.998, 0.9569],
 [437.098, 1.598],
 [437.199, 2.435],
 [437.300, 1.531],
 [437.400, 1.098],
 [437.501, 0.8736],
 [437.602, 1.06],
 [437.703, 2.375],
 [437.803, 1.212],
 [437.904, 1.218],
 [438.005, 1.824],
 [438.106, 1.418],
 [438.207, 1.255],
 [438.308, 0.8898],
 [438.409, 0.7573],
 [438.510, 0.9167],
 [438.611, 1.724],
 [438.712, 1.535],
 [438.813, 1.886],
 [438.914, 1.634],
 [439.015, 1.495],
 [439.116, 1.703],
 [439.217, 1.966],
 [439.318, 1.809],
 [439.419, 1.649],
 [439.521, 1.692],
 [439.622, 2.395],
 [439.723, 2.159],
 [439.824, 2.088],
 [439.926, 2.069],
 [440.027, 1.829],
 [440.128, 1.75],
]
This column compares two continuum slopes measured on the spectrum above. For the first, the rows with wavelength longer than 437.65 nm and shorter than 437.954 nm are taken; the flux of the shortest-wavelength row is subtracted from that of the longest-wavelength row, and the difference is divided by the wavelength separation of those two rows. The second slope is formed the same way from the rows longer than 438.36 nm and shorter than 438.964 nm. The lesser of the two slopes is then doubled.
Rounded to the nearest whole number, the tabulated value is -12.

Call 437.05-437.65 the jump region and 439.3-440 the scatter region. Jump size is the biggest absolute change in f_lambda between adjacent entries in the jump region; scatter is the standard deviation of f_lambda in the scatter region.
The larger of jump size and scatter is 0.90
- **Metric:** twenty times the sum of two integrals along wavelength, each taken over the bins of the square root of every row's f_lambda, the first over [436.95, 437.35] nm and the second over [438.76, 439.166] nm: 20.6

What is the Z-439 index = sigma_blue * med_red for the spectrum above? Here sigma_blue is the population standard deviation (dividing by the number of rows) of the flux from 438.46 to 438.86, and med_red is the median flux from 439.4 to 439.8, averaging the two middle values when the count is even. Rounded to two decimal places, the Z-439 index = 0.71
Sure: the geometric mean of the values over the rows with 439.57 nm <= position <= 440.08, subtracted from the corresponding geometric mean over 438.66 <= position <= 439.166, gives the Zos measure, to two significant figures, -0.46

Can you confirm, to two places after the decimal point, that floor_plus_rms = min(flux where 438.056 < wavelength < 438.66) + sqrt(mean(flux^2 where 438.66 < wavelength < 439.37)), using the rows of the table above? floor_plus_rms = 2.48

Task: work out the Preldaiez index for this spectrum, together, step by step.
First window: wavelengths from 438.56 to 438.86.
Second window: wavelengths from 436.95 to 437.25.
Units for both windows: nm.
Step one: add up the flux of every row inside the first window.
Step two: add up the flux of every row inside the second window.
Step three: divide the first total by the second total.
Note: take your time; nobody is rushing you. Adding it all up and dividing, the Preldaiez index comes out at 1.03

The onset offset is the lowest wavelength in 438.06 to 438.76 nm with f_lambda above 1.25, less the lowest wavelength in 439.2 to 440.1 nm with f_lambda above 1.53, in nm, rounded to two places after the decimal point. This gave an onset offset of -1.11 nm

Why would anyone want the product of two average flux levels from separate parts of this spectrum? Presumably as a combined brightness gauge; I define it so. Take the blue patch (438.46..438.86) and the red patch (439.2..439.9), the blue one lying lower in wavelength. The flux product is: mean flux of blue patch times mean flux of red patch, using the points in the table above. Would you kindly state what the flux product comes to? 3.0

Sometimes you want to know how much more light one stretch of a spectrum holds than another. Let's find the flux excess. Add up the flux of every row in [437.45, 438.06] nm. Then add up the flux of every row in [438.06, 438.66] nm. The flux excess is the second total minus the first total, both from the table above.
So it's -1.6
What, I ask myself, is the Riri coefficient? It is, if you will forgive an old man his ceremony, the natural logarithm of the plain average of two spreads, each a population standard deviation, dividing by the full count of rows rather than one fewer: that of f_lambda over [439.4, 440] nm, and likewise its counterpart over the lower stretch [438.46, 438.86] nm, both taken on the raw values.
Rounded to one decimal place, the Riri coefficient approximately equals -1.2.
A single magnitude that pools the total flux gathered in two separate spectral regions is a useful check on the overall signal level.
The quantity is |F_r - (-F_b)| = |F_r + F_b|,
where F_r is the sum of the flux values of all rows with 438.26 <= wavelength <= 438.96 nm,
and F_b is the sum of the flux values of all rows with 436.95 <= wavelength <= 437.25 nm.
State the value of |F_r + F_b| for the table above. 14.3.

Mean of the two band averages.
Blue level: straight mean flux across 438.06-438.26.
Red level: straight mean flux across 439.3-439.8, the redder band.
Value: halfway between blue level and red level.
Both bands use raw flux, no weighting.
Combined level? 1.64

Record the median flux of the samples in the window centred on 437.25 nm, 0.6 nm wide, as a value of 1.3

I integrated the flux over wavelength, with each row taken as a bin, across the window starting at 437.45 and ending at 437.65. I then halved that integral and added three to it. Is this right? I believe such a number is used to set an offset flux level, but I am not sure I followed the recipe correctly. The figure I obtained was 3.10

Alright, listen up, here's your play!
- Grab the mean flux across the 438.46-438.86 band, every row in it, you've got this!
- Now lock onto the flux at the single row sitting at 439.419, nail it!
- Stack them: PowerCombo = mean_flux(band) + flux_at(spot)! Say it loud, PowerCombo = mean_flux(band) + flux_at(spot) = 3.16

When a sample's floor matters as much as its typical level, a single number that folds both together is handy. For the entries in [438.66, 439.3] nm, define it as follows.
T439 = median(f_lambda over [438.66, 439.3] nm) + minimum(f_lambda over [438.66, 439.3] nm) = 3.2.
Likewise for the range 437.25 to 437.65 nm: 2.0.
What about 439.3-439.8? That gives 3.5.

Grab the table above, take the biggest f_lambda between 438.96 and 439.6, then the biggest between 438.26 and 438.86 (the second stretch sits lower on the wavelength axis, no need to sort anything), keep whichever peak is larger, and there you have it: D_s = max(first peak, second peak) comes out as 1.97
